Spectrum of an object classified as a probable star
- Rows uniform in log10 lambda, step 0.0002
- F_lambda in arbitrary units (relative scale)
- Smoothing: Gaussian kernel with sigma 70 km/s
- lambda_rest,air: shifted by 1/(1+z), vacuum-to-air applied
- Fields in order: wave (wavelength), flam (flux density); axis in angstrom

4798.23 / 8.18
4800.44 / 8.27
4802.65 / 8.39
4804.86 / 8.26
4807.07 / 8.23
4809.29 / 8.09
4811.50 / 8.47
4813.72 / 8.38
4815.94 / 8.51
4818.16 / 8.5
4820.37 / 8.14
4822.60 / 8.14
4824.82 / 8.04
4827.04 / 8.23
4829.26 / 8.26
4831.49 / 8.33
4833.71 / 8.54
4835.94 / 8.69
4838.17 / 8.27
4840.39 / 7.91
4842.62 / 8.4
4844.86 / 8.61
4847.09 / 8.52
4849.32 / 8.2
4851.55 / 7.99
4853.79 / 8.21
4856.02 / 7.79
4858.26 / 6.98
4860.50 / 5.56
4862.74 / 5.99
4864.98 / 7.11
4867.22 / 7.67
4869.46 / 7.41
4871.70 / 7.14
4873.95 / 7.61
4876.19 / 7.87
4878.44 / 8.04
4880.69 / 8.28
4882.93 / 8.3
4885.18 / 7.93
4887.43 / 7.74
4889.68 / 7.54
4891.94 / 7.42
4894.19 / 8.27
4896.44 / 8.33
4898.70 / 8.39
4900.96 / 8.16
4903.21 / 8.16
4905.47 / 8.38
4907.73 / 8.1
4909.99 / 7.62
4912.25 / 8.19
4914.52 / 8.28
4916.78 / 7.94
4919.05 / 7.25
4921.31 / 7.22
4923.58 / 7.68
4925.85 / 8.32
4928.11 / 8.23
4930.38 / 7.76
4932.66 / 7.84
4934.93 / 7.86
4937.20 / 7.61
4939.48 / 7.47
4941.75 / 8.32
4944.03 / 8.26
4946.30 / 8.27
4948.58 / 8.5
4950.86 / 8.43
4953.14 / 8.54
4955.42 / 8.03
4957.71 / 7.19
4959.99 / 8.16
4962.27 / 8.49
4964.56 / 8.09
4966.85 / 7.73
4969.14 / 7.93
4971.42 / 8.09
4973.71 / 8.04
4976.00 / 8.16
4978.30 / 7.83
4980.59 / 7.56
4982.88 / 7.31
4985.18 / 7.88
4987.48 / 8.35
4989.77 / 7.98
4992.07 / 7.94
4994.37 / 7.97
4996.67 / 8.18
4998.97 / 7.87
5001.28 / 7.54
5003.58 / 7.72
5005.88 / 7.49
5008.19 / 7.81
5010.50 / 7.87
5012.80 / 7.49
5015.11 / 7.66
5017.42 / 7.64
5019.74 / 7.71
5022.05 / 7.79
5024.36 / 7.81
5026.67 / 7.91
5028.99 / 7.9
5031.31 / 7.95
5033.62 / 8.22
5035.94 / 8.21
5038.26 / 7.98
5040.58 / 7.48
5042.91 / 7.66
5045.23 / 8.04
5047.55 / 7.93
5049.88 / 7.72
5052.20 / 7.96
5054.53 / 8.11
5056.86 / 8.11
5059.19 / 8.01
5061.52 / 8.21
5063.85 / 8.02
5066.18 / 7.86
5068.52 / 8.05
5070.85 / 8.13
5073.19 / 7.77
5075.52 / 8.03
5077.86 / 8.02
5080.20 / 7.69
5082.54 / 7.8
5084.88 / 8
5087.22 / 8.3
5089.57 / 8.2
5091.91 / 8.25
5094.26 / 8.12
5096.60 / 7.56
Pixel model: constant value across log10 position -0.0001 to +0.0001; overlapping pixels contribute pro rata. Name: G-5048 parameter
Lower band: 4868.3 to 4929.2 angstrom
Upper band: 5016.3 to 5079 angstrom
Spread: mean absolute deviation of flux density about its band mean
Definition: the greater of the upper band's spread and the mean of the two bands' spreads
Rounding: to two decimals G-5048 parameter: 0.25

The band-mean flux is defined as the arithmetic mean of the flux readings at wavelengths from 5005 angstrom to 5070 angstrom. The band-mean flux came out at 7.88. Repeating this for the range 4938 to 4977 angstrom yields 8.10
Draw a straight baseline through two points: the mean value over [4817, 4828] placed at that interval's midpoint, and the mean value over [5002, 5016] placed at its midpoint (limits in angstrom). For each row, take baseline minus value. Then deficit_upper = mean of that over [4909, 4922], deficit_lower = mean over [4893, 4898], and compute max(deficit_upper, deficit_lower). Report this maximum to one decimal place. 0.2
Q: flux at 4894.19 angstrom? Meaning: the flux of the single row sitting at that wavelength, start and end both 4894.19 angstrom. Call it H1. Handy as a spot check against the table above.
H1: 8.27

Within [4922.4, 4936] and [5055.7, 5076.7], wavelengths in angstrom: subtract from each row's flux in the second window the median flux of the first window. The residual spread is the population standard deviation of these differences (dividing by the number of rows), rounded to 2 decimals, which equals 0.13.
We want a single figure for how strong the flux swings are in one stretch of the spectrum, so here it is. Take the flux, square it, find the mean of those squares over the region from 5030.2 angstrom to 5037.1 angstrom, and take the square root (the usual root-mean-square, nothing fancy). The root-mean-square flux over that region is 8.13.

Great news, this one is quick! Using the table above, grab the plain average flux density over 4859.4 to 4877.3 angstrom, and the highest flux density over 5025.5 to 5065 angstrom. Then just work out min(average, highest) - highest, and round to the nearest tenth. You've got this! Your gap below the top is -1.2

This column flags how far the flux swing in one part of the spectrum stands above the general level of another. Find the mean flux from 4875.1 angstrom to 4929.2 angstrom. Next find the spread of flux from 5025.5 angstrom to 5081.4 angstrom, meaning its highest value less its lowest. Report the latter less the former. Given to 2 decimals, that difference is -7.25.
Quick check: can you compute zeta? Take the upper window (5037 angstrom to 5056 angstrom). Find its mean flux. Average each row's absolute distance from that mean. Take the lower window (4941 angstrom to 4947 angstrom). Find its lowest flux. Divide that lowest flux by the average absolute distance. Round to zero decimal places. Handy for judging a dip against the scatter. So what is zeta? 46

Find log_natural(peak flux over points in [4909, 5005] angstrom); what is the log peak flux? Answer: 2.145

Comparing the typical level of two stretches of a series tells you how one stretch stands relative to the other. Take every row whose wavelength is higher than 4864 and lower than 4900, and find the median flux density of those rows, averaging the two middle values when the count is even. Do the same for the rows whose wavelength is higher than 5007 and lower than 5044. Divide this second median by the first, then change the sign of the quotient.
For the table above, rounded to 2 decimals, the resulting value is -1.00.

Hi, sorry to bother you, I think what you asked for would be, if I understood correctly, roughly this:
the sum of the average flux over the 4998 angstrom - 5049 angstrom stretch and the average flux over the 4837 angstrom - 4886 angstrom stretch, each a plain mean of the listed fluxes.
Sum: 15.52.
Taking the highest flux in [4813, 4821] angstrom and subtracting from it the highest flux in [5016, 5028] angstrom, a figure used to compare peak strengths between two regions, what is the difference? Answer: 0.60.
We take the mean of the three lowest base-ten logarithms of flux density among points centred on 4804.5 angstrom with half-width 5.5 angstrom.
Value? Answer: 0.913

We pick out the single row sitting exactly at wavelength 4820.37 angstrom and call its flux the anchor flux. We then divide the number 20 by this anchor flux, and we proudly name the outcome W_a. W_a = 2.46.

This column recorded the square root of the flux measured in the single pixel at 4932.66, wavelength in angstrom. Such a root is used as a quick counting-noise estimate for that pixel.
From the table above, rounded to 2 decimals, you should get 2.80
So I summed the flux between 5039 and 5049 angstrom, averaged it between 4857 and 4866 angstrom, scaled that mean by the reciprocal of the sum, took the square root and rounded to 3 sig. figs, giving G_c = 0.454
